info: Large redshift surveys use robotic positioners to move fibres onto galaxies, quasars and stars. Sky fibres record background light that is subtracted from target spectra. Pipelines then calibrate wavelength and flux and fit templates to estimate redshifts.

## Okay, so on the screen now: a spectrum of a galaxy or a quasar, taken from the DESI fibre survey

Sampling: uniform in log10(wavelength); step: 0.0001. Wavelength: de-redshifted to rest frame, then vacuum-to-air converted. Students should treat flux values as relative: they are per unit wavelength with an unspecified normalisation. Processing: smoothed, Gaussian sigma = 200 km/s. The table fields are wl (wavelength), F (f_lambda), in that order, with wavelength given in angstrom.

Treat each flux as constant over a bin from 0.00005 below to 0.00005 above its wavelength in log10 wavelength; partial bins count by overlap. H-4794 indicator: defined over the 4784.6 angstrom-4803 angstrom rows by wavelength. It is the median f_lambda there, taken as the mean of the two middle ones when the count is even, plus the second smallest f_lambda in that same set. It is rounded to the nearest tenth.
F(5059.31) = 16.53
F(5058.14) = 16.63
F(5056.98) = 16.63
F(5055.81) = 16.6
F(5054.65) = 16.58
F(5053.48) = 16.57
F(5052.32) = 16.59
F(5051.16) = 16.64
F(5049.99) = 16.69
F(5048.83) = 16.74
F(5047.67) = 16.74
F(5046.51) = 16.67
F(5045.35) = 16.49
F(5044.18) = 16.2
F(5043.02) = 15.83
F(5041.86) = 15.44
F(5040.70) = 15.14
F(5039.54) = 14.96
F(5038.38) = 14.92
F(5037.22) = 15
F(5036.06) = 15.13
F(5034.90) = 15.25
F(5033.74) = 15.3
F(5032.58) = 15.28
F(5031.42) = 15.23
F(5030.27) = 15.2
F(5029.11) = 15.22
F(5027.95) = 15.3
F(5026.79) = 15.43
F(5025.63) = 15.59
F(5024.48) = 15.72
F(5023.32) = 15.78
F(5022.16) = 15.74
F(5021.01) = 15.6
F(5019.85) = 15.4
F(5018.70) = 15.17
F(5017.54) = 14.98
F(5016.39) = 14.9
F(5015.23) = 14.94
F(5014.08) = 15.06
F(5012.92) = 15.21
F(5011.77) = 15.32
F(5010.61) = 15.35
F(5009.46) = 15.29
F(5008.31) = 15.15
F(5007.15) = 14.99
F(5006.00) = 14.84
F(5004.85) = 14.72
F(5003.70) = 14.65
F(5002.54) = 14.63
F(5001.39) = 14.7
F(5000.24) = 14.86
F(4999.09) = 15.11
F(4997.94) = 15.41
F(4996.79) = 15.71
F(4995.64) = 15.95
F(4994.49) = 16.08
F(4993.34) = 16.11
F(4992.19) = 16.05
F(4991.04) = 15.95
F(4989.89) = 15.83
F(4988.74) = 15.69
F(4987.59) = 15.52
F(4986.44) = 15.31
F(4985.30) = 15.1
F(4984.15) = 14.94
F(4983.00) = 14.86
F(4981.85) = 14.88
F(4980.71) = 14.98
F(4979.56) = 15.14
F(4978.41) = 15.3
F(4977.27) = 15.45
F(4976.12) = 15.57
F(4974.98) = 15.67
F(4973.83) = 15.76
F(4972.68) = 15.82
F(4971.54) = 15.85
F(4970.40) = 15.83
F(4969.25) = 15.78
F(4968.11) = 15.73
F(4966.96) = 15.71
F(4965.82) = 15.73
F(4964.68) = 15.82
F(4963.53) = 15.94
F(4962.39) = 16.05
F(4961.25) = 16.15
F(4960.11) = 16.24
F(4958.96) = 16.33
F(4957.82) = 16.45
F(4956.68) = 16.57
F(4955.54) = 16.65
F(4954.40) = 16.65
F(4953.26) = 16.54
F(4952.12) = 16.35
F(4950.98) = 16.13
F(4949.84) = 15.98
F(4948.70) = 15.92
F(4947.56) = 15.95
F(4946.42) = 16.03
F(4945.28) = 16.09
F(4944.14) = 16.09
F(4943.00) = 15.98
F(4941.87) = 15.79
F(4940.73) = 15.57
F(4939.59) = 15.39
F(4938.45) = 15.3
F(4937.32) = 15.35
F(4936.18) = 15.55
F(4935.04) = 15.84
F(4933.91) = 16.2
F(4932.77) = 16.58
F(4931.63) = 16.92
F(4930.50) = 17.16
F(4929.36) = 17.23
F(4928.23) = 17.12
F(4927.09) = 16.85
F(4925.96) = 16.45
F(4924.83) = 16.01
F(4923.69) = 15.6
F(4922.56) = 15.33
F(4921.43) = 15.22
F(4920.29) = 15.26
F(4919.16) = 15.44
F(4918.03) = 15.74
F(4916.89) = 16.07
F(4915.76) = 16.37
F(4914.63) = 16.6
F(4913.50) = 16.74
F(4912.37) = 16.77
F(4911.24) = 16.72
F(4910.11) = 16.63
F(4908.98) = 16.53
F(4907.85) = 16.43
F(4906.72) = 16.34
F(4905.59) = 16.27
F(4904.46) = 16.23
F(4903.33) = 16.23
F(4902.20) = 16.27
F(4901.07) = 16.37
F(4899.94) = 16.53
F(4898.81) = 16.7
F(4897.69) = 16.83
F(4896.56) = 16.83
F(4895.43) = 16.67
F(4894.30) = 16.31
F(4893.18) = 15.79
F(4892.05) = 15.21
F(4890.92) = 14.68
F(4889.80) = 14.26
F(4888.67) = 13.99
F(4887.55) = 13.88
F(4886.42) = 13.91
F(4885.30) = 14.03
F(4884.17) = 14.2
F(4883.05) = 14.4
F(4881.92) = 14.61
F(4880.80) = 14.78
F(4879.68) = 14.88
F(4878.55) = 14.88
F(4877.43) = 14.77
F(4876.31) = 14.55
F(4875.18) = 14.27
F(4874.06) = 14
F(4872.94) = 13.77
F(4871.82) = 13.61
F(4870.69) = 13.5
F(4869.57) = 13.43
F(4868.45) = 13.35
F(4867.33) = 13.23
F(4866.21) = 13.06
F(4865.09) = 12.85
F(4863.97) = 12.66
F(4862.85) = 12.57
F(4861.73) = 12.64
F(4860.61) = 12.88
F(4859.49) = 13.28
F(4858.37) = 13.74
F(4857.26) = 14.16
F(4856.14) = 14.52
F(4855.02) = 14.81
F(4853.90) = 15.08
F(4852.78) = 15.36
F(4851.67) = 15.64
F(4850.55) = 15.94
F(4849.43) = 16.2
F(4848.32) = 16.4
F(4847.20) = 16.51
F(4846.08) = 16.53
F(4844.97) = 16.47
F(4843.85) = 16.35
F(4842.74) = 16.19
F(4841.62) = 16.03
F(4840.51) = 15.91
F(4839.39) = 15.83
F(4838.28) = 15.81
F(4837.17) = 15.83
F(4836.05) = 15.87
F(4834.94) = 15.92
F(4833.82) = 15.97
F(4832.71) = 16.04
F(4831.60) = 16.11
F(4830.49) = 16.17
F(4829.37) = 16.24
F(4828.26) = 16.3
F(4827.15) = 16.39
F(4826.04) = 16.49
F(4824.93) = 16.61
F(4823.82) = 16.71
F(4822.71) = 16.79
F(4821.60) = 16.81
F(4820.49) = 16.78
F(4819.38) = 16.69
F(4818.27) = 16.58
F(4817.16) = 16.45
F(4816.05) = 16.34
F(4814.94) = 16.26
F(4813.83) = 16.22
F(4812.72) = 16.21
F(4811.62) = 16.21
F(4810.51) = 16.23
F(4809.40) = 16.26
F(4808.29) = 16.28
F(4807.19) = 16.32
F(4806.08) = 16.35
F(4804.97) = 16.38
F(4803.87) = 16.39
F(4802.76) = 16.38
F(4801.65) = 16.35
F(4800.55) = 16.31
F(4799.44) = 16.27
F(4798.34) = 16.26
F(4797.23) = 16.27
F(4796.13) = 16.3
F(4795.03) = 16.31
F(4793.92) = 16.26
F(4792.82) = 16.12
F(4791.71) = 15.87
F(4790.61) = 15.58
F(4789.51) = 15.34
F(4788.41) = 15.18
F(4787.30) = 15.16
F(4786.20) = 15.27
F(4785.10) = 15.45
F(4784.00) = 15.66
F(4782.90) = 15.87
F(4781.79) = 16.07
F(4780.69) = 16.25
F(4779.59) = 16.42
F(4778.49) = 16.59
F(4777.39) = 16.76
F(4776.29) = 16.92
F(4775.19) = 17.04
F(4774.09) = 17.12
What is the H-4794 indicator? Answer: 31.4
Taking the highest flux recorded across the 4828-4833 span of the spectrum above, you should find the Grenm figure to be 16.3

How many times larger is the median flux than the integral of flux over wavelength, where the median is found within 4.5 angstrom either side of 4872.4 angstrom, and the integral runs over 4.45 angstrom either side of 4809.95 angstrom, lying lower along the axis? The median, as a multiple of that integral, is 0.095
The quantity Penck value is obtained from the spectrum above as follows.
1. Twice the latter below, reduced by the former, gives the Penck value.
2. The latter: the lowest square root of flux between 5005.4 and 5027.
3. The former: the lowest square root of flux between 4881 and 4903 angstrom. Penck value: 3.98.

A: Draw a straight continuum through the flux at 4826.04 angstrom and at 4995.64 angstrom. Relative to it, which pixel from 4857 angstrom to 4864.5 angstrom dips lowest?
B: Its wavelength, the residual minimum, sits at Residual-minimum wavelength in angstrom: 4862.85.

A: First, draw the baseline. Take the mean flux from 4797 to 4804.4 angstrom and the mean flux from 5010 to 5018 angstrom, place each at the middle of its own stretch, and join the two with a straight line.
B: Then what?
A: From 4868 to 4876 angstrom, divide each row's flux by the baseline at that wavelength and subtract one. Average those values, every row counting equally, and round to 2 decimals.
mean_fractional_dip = -0.14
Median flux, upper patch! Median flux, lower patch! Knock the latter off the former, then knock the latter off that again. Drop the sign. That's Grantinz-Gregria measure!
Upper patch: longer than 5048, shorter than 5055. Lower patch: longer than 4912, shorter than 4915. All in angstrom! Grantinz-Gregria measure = 16.9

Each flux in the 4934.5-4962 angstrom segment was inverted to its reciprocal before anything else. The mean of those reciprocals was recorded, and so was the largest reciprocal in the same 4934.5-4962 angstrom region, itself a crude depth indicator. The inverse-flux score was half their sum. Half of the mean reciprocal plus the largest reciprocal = 0.064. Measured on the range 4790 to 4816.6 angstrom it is 0.063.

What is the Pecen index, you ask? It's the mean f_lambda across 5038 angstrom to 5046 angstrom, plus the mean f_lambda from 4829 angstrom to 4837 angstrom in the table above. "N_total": 31.6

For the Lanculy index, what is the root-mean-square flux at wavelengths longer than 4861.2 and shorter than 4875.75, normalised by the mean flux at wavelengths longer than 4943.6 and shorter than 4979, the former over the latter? 0.83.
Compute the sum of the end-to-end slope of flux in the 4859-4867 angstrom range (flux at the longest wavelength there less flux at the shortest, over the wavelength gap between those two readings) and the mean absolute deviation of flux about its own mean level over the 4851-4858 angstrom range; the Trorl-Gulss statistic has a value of 0.40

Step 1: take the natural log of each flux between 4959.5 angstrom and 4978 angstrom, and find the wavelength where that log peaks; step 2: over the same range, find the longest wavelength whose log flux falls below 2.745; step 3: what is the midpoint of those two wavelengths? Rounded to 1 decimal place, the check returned 4968.7 angstrom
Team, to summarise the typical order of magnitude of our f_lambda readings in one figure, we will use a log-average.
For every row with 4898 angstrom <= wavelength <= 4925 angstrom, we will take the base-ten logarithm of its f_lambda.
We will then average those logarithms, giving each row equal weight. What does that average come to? 1.21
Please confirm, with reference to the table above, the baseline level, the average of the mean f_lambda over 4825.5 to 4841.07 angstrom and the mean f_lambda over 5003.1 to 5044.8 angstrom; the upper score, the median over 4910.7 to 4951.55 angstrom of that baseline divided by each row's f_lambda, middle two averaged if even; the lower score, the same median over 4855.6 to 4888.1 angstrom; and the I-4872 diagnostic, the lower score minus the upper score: 0.15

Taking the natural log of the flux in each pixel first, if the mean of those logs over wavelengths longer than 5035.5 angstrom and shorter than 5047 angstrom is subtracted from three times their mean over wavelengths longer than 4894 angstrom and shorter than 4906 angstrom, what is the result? 5.66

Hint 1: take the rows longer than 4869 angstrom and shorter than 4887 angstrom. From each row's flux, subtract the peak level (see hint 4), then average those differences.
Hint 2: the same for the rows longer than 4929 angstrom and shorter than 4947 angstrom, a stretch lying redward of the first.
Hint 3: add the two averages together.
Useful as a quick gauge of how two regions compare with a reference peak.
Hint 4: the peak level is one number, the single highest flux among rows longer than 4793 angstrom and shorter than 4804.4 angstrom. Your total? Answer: -2.5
